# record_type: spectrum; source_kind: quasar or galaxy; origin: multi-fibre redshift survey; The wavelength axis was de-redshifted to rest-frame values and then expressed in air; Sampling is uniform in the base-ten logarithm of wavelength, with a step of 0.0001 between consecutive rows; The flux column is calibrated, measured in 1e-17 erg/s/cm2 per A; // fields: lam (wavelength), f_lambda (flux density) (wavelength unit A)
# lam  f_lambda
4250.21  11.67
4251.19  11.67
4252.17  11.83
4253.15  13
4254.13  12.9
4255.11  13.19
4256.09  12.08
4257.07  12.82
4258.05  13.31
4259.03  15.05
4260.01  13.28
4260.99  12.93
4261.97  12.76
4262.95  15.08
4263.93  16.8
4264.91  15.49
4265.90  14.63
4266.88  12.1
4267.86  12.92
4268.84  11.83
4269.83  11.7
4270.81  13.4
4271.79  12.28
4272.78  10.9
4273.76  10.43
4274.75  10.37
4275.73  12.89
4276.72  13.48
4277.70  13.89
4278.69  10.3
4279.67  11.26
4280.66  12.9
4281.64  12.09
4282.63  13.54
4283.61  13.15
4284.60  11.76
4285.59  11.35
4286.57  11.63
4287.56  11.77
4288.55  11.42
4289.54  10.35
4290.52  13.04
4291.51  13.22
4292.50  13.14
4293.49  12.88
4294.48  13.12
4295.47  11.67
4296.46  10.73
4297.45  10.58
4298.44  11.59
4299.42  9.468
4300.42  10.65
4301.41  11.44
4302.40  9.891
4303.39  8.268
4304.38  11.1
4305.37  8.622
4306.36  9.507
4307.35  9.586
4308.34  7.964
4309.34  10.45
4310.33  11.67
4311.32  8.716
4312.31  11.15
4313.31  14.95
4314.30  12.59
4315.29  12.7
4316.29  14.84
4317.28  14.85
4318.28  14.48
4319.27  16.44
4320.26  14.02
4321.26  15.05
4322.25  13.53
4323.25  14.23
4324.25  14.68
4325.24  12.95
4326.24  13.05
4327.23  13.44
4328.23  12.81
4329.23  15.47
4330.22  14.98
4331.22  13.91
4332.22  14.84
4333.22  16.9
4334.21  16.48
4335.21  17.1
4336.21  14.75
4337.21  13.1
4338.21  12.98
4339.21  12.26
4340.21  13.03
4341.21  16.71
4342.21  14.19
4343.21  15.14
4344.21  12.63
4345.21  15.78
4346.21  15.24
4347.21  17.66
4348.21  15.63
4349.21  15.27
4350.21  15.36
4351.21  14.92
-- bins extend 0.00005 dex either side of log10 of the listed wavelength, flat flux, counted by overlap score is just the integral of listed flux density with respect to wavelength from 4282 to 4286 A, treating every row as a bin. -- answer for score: 50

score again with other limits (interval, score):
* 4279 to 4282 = 36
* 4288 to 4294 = 74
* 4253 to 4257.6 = 59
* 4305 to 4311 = 58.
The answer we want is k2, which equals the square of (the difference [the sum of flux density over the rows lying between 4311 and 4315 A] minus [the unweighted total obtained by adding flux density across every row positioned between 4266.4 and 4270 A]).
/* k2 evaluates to 1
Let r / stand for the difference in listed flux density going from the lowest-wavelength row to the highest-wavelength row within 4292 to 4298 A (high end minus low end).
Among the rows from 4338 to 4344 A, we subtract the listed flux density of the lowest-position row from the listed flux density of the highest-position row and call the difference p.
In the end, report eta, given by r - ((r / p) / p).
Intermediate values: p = 2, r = -2.6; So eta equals -2.0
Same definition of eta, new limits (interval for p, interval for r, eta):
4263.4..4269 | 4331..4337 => 0.8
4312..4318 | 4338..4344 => 2.0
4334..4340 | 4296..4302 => 0.7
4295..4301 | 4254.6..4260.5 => 0.0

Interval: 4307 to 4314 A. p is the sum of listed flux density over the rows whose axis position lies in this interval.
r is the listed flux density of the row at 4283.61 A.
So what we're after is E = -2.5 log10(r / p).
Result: 1.9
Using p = 74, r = 13.15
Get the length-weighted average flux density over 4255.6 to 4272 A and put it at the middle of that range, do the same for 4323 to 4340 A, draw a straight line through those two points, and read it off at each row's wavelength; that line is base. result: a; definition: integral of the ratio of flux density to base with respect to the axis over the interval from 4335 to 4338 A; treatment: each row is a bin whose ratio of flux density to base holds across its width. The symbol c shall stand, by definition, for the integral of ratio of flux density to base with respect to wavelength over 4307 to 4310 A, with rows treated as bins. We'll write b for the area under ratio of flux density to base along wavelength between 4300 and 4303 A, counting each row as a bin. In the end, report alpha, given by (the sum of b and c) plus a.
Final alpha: 7.3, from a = 3.0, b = 2.3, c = 2.0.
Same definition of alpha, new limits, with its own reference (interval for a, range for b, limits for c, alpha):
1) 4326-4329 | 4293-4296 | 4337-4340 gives 8.2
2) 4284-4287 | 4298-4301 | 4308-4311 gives 7.0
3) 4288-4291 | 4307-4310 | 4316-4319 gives 7.7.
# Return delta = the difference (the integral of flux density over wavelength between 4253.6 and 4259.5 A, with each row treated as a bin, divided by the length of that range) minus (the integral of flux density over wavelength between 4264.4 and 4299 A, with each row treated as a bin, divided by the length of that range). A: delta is 1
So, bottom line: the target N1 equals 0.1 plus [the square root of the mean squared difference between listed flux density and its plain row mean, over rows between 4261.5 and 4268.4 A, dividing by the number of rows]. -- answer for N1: 1.68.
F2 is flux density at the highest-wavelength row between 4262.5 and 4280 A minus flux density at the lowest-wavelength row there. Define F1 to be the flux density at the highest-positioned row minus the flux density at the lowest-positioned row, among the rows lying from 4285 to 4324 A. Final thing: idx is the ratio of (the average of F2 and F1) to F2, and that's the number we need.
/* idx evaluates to 0.1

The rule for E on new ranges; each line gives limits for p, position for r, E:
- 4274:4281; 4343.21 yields 1.9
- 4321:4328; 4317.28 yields 2.0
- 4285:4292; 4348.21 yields 1.8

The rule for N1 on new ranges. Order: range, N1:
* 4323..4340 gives 1.55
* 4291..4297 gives 1.04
